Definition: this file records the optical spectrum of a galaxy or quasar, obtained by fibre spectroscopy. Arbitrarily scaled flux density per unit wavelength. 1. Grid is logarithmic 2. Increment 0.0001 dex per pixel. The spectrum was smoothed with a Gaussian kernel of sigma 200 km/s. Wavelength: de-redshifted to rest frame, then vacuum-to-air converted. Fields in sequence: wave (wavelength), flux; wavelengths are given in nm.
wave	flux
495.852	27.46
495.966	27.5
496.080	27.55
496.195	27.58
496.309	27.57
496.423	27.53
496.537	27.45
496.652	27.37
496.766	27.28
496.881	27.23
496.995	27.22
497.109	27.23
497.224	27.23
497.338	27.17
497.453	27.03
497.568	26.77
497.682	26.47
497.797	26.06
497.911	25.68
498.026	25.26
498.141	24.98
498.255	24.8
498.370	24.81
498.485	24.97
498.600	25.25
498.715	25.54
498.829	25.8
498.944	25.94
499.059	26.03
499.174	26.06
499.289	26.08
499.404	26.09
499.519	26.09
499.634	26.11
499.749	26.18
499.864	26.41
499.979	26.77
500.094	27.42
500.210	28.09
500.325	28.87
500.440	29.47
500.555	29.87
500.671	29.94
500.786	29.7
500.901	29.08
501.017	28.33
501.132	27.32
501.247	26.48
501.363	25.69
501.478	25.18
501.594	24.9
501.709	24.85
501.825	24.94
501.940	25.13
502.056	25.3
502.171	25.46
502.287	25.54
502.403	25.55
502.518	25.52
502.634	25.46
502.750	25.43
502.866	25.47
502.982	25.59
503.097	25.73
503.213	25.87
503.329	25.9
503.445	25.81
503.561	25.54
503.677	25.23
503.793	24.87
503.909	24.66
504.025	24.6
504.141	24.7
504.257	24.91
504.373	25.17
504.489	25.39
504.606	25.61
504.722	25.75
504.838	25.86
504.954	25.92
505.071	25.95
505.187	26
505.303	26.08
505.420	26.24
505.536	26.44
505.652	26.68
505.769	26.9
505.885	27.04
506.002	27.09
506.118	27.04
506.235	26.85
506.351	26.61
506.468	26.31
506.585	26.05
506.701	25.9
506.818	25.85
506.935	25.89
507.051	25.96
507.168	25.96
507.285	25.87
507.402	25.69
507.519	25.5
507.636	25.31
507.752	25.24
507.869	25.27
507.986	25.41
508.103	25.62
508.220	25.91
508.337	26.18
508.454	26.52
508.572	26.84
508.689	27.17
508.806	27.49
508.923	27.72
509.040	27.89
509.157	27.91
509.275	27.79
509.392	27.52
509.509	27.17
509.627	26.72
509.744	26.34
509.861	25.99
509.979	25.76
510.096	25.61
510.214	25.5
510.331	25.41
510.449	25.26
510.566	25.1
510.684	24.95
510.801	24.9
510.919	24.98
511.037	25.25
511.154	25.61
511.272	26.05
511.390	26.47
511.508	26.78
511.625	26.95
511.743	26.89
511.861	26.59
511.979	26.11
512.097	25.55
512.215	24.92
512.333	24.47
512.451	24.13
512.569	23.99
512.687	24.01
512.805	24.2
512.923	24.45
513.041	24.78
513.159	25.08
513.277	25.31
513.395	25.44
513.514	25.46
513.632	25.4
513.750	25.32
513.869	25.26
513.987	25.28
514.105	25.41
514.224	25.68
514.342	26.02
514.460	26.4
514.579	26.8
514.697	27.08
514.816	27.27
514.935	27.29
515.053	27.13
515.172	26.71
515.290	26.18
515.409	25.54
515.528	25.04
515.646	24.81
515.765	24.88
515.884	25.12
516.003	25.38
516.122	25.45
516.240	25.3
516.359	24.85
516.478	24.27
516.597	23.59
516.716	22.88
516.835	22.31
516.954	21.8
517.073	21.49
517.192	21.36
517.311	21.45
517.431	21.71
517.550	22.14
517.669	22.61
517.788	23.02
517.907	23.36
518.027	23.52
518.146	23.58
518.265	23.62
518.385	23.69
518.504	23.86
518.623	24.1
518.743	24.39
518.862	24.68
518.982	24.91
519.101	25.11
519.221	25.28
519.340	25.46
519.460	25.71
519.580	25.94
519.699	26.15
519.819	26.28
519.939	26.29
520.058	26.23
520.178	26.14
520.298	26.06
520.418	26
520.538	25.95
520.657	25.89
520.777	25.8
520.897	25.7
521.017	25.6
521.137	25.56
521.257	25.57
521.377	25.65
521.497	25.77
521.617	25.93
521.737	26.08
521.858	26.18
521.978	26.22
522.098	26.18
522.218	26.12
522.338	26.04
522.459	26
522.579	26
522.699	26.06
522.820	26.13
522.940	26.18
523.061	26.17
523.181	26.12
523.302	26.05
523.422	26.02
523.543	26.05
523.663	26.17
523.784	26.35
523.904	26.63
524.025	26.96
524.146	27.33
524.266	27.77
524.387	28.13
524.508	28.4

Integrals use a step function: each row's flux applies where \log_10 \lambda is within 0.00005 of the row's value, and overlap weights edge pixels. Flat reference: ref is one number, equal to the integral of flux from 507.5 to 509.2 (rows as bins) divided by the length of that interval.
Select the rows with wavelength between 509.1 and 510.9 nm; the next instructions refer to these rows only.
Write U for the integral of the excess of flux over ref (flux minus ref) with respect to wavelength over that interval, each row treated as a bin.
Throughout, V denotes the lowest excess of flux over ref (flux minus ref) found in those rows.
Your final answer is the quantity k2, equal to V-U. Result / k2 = -0.95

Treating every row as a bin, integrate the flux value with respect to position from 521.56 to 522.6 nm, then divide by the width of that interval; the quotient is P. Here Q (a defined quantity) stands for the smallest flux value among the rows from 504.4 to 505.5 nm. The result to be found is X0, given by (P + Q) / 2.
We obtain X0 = 25.7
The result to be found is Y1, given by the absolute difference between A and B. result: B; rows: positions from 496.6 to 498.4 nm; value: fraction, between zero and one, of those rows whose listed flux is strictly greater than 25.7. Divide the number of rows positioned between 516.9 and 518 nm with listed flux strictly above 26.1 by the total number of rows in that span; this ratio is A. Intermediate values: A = 0.00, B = 0.69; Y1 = 0.7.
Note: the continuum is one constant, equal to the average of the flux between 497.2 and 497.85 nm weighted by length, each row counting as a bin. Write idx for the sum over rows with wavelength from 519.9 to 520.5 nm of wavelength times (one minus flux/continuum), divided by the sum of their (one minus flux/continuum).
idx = 520.21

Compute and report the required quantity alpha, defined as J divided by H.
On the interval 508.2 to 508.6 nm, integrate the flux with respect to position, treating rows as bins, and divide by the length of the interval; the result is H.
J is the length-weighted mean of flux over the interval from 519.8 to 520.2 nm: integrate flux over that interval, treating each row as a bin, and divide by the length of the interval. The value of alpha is 1.00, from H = 26.3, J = 26.3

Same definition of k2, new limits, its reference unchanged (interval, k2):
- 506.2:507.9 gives -0.26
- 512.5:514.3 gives 0.11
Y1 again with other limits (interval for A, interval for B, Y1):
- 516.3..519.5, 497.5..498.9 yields 0.3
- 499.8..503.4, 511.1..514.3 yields 0.2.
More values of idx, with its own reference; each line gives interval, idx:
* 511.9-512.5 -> 512.28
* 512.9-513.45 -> 513.13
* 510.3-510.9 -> 510.59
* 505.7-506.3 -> 505.99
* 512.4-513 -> 512.68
